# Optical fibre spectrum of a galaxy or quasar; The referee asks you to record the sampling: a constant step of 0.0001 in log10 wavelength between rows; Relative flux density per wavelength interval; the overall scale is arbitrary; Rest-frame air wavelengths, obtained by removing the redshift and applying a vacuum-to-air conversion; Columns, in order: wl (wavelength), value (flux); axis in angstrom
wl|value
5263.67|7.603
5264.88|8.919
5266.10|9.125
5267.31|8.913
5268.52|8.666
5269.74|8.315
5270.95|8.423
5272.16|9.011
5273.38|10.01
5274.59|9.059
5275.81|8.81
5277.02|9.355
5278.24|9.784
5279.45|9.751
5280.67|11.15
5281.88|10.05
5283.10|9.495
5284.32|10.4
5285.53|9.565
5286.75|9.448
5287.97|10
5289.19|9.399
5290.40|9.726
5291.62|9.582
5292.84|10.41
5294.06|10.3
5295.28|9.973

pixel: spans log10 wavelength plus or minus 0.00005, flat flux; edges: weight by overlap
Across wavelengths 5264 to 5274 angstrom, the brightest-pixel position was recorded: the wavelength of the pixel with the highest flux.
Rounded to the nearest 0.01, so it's 5273.38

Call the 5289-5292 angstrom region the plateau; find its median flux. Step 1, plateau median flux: 9.6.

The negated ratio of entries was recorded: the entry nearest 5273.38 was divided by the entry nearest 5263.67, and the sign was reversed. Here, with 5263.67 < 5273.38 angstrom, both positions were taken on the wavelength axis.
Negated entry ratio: -1.32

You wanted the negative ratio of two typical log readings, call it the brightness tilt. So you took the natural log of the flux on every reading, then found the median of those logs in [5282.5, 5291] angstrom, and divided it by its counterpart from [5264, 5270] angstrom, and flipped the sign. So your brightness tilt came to -1.03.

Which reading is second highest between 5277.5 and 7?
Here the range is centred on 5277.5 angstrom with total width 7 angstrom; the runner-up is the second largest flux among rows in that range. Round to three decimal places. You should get 9.784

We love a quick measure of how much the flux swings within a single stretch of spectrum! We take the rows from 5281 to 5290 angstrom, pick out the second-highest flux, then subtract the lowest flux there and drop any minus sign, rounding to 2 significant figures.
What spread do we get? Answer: 0.65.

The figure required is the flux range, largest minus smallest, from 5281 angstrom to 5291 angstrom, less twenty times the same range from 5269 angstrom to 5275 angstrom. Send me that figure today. -33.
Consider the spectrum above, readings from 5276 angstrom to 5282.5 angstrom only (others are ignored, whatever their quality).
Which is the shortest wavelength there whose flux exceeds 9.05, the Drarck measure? 5277.02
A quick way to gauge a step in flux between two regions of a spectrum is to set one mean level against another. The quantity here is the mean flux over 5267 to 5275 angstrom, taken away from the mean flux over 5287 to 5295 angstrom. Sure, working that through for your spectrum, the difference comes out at 1.0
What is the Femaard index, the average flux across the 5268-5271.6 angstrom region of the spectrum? 8.5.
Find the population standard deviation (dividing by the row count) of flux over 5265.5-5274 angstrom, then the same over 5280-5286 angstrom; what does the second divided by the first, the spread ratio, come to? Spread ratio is 1.2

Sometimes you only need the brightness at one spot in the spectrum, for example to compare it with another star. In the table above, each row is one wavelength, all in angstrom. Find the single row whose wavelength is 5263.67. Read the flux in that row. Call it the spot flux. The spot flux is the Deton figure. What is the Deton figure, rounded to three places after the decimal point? 7.603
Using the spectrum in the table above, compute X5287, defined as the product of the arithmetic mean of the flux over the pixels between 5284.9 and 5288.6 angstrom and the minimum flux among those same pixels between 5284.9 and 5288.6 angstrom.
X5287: 91.4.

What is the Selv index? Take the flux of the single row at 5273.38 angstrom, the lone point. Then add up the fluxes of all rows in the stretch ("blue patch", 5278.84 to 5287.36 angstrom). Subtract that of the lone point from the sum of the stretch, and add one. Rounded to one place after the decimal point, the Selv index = 60.8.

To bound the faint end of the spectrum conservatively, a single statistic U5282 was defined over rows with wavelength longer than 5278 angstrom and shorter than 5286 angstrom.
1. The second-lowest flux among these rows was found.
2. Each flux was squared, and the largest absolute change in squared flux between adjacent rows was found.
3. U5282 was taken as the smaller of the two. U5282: 9.6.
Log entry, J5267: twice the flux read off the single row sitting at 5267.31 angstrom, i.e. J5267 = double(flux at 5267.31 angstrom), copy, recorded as 17.8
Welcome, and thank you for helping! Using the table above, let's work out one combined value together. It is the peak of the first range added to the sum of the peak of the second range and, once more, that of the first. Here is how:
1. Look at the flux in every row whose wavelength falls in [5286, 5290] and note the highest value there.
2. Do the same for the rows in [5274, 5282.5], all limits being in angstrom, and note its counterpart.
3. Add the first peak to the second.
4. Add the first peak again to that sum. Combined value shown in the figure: 31.15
